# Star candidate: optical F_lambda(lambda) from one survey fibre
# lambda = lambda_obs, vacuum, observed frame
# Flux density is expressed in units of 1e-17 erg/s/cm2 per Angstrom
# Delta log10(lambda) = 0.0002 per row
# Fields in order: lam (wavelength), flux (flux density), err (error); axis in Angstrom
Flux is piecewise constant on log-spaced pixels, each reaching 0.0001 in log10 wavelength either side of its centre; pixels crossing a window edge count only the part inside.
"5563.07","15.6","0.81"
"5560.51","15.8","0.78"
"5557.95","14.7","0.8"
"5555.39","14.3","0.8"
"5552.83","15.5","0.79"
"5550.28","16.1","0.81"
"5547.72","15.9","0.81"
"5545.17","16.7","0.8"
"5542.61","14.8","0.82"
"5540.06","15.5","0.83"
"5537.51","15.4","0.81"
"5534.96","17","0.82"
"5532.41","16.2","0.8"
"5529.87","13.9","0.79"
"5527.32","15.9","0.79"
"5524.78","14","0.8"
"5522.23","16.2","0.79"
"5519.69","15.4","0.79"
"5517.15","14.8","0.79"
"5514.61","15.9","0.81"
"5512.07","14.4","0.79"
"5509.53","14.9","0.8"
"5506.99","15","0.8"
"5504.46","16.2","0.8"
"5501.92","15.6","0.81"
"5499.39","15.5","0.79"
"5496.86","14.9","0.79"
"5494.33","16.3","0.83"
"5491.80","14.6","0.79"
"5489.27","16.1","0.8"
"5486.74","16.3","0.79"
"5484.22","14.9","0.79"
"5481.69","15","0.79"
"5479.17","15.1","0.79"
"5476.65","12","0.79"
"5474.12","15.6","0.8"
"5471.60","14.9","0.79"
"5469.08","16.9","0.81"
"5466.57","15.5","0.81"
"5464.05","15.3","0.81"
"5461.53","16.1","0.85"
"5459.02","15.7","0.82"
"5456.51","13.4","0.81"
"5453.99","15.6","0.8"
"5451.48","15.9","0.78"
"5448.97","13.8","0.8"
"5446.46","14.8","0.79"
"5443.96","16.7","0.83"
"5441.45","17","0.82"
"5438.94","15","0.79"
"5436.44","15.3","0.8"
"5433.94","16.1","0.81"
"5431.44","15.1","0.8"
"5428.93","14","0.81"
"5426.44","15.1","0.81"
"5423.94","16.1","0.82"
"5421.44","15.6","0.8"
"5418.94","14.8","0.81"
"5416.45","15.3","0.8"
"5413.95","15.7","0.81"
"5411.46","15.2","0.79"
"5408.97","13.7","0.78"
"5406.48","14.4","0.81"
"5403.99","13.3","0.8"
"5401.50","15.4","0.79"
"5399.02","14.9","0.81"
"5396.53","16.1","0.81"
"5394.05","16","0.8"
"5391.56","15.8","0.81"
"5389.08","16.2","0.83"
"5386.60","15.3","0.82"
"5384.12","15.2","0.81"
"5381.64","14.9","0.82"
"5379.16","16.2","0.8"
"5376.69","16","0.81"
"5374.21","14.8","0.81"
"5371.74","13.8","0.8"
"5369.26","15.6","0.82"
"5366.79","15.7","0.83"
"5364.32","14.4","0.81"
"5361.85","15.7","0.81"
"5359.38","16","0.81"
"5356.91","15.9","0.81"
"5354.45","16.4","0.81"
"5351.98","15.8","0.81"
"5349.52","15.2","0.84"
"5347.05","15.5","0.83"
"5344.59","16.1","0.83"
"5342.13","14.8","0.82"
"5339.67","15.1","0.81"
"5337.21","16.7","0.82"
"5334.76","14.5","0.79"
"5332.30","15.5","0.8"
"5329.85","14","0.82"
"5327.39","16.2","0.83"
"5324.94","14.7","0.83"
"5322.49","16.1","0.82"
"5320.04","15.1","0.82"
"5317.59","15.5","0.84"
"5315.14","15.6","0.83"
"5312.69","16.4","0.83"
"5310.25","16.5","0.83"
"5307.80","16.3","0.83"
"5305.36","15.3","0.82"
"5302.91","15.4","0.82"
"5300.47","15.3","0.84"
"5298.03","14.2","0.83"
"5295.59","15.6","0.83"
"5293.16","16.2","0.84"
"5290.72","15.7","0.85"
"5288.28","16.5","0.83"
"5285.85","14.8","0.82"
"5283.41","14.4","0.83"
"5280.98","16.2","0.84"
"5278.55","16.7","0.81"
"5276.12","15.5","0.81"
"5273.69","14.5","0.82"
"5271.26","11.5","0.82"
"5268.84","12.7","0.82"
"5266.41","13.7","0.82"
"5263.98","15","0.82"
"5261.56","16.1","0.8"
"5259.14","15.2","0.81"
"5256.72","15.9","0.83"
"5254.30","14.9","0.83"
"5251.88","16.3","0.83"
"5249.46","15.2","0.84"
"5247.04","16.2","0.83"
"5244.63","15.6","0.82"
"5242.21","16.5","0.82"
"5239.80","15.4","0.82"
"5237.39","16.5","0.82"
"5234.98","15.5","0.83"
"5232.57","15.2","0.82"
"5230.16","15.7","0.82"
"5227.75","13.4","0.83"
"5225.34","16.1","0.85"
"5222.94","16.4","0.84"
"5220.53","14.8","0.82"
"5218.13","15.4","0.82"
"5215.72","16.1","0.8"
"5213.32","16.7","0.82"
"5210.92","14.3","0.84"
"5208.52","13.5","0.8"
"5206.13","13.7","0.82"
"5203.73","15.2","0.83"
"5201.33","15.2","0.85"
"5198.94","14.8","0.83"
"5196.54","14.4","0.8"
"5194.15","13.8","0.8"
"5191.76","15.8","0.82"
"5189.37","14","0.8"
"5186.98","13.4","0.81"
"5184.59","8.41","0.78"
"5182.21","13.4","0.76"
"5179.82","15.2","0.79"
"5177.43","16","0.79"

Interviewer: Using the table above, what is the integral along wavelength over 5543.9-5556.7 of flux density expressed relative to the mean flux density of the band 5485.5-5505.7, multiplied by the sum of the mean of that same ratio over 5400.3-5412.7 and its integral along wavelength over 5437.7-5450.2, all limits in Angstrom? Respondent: 170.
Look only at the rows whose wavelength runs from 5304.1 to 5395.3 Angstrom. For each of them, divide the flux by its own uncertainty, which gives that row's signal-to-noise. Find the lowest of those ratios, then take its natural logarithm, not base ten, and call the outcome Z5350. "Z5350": 2.84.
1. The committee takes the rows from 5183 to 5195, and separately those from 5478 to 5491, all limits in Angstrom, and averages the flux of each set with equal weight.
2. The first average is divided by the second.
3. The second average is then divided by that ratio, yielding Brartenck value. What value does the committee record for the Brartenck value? 18.3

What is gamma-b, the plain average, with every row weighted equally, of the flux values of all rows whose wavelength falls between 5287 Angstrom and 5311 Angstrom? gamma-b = 15.7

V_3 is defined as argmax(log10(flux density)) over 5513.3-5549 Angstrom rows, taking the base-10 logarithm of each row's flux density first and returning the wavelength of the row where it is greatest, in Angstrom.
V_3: 5534.96 Angstrom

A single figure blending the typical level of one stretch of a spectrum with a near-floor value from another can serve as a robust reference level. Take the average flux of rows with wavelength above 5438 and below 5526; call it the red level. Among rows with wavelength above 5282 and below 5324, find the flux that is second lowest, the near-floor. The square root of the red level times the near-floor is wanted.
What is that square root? 14.8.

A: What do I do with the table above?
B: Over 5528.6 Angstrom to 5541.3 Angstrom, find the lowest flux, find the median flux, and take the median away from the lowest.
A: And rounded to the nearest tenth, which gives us -1.6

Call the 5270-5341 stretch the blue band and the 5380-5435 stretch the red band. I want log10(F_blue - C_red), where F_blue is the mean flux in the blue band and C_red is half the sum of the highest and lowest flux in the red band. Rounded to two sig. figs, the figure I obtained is -0.20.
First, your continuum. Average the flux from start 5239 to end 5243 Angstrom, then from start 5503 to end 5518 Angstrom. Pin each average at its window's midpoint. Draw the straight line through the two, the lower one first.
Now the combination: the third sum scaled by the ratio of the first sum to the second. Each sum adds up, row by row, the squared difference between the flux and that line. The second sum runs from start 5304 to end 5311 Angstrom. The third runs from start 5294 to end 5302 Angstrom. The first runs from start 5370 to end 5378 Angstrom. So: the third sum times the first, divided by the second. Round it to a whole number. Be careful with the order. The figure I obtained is 11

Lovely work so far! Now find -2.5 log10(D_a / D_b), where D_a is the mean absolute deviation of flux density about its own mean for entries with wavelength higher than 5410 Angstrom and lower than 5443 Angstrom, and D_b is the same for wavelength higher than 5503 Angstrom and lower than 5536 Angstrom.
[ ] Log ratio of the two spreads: 0.45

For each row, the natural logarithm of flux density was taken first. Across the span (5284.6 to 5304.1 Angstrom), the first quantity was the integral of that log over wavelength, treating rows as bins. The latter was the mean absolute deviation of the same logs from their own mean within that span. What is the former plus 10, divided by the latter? 1816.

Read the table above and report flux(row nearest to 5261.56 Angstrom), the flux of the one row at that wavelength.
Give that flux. 16.1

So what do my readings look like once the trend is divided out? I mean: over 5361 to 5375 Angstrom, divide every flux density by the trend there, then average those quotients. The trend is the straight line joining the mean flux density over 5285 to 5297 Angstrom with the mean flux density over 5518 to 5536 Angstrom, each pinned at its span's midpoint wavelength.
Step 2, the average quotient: 0.96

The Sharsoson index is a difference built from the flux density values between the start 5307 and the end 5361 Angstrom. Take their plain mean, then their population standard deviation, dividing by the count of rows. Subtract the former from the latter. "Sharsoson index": -14.9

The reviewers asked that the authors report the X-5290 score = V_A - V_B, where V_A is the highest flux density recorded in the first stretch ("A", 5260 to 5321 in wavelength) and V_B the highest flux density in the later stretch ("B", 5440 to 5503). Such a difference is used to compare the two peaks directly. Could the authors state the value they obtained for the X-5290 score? -0.30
